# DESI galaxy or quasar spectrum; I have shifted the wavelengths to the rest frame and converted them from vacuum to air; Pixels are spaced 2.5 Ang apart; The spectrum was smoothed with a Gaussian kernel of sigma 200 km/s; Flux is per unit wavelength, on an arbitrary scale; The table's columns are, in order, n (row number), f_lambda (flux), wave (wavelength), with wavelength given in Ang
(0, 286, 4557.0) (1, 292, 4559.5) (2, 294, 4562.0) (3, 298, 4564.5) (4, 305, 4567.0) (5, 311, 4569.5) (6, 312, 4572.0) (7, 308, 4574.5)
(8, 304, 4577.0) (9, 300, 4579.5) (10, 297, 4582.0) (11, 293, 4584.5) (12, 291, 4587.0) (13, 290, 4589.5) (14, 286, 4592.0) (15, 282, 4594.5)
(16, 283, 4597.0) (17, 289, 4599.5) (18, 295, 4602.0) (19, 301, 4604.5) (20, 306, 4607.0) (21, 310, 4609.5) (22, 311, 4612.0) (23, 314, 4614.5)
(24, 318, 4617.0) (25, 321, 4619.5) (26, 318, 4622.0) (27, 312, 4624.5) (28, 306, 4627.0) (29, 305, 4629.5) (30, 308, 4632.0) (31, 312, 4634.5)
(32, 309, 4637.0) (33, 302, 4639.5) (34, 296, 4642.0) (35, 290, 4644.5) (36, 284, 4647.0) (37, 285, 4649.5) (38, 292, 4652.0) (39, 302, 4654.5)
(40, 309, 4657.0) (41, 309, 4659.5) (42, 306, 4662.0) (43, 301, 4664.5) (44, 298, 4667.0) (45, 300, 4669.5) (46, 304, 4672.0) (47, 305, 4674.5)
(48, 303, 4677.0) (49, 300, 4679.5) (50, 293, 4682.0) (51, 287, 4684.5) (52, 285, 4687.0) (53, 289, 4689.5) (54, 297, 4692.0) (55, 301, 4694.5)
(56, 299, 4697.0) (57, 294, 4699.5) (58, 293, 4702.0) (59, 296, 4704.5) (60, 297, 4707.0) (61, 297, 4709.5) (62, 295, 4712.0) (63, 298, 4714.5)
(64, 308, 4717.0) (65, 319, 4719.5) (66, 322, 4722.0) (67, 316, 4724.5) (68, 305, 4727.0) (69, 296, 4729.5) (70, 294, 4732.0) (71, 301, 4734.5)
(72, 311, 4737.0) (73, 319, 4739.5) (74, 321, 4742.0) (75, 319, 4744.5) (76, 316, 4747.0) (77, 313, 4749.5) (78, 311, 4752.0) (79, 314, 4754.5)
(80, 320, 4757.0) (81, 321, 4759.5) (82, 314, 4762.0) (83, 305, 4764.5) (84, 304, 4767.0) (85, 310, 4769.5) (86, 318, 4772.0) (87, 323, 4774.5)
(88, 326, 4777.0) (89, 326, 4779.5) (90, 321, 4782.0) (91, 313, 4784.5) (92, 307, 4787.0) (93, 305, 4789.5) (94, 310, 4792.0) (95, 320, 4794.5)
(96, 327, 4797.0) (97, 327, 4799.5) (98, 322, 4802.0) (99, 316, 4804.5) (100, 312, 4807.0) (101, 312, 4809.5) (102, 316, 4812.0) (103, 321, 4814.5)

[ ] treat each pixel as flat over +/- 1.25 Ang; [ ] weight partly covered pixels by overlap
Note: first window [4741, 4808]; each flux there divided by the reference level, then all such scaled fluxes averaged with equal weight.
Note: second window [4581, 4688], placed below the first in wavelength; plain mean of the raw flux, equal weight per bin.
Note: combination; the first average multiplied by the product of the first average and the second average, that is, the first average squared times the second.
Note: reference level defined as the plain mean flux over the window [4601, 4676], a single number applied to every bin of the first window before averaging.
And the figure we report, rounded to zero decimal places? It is 324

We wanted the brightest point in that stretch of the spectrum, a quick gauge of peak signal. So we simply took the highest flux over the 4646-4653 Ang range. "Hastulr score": 292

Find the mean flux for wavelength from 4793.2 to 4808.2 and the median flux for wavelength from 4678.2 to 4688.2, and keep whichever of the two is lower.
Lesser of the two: 290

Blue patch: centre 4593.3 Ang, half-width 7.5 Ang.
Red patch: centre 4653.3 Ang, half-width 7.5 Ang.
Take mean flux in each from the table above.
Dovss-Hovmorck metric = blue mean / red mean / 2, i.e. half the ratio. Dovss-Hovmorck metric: 0.483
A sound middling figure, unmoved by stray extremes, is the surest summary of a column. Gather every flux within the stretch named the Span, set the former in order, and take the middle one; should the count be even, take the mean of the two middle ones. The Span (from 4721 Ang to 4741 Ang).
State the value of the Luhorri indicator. 308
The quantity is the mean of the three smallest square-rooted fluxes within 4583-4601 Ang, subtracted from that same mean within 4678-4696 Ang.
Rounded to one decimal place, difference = 0.1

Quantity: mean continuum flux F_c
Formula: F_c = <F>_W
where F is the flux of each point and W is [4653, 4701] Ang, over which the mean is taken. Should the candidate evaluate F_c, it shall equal 299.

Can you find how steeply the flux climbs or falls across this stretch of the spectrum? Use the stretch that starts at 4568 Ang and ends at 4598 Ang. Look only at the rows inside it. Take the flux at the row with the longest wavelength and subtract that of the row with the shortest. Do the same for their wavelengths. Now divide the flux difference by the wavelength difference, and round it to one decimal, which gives -1.0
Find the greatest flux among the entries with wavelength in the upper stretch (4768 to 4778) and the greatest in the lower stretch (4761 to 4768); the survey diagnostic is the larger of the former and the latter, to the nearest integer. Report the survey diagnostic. 326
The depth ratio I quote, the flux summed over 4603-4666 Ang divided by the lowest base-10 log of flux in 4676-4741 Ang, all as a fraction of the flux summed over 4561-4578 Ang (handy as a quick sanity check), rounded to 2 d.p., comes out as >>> 1.46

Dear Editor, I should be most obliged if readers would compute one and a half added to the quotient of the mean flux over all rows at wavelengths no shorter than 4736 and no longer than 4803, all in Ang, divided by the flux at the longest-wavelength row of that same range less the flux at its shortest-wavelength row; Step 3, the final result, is 30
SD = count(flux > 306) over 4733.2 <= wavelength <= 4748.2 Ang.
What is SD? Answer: 5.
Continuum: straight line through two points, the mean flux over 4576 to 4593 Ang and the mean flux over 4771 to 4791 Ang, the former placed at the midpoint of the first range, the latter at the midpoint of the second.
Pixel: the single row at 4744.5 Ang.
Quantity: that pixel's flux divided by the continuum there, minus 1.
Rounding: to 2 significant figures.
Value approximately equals 0.019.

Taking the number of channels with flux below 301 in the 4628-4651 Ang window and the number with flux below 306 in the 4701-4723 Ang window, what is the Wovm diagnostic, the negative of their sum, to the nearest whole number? -10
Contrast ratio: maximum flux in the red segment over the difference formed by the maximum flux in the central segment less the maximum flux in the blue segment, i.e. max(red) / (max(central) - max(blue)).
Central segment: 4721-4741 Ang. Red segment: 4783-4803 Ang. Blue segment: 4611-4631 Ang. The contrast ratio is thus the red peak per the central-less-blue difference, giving 327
